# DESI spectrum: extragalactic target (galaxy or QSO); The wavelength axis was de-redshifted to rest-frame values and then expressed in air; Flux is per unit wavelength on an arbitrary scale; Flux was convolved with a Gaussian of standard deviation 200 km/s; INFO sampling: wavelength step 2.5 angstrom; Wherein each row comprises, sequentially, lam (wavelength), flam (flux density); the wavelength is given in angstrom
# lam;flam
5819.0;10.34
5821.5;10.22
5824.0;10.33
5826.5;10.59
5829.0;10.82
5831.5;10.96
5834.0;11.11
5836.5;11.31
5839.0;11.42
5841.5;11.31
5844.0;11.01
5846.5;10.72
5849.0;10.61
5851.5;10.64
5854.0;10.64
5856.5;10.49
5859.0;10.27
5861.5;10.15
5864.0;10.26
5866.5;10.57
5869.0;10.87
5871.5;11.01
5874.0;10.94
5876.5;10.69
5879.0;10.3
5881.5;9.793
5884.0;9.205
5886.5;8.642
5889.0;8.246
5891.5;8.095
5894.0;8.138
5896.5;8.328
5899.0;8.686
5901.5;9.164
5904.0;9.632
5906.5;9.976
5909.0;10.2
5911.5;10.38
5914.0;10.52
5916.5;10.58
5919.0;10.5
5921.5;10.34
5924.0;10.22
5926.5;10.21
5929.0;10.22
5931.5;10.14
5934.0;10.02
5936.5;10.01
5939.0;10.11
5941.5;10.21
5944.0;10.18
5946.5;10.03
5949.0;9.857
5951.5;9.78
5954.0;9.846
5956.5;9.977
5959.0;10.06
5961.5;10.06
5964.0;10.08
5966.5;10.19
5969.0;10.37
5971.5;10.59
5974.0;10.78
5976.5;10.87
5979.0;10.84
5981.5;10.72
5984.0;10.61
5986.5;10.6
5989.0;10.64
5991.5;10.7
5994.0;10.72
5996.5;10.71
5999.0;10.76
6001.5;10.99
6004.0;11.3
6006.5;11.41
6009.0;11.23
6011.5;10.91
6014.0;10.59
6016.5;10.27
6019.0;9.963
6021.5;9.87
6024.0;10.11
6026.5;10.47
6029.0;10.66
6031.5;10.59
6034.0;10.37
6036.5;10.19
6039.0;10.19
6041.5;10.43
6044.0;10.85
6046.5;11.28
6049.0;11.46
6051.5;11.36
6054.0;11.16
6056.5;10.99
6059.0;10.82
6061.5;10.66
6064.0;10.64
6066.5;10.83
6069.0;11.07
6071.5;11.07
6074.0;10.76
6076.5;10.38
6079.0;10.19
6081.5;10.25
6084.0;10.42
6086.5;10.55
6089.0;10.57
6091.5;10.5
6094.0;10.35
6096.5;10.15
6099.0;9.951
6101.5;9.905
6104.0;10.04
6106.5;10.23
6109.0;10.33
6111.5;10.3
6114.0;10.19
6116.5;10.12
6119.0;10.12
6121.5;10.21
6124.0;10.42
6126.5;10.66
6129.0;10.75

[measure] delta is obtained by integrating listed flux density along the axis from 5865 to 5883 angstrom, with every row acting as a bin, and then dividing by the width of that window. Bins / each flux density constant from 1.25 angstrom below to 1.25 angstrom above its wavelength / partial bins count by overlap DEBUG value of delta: 10.6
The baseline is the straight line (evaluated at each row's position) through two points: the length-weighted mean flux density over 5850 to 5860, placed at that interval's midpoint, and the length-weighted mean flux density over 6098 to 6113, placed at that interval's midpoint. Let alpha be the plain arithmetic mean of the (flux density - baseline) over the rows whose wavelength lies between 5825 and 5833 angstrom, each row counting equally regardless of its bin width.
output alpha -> 0.2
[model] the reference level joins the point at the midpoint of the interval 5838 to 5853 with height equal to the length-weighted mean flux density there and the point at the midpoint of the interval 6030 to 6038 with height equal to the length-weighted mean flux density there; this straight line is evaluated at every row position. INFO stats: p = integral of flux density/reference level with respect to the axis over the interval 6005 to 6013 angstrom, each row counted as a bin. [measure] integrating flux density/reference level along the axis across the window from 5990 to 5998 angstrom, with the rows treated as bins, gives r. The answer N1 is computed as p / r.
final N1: 1.05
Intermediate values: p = 8.54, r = 8.16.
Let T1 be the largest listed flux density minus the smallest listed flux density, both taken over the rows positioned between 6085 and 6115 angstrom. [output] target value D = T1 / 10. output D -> 0.07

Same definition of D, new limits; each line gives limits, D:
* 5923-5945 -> 0.02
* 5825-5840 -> 0.08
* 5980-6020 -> 0.14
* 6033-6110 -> 0.16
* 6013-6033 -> 0.08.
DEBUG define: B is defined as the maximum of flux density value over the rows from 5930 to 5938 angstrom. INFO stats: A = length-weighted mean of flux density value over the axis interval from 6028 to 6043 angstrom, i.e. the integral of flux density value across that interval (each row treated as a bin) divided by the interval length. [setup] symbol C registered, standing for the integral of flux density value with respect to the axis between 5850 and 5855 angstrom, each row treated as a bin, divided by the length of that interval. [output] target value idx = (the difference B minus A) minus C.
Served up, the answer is -10.9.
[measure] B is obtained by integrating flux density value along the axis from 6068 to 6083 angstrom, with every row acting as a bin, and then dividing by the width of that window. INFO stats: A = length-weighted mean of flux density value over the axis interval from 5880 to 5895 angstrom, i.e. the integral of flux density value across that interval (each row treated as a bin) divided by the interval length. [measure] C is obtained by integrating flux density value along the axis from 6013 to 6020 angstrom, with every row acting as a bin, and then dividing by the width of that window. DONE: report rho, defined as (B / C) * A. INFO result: 9.0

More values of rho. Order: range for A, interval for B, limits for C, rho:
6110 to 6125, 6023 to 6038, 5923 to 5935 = 10.5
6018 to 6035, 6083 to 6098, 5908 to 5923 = 10.3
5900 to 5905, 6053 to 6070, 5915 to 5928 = 9.8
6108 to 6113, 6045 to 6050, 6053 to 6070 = 10.7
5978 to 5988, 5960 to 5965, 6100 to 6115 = 10.6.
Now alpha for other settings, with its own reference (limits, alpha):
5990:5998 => 0.4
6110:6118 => 0.1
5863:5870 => 0.1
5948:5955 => -0.5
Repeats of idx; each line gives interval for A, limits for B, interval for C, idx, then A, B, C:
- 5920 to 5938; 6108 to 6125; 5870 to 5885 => -10.1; 10.2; 10.42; 10.4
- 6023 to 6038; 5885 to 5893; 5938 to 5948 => -11.9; 10.4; 8.642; 10.1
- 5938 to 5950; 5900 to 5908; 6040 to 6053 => -11.2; 10.1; 9.976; 11.1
